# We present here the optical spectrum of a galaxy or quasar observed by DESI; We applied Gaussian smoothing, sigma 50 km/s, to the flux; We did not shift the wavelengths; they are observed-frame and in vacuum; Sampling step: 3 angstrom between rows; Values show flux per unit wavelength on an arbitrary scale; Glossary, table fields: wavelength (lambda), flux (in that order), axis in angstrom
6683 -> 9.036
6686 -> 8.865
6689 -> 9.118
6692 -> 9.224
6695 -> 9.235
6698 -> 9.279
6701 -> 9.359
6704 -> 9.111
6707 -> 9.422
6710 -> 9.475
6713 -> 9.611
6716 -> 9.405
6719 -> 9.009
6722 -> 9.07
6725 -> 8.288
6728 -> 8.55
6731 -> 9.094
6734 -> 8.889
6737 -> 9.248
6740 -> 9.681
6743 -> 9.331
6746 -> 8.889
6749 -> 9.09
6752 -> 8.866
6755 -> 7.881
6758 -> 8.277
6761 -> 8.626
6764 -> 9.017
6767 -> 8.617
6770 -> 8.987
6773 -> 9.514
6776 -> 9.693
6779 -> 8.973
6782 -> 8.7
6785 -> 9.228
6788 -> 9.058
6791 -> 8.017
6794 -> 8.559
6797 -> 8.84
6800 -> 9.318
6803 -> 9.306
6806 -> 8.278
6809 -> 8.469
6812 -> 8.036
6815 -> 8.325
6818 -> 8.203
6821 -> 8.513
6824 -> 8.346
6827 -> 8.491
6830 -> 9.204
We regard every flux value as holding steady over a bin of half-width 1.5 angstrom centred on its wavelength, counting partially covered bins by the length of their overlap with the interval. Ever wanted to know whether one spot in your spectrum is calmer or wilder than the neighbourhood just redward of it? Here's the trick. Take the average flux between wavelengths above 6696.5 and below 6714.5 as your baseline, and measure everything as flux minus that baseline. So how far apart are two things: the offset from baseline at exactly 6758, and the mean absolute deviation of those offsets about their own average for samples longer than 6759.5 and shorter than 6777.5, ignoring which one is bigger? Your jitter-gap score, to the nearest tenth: 1.5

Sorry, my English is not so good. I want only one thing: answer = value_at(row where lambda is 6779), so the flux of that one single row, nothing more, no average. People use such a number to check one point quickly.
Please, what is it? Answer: 8.973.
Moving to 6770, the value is 8.987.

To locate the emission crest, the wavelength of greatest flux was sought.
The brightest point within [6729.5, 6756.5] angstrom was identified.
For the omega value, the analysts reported 6740 angstrom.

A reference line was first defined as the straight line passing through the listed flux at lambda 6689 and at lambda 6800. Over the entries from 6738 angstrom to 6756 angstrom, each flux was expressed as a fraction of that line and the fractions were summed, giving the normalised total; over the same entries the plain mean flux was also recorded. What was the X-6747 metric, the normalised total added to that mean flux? 14.8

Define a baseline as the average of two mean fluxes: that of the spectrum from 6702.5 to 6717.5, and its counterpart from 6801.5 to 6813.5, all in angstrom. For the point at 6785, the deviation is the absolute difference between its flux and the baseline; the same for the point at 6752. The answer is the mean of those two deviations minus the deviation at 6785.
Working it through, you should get -0.08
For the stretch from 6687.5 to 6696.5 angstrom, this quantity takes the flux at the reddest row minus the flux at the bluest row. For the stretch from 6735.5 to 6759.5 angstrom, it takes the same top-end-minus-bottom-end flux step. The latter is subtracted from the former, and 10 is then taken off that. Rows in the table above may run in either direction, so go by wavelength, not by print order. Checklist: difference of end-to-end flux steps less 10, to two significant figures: -8.9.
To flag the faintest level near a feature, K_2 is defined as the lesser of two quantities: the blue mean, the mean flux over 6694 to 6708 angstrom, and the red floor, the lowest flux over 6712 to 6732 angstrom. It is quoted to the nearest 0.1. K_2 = 8.3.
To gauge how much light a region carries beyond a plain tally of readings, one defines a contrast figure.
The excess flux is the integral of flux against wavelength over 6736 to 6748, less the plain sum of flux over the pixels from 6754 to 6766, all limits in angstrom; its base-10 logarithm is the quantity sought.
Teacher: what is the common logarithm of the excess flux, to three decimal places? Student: 1.890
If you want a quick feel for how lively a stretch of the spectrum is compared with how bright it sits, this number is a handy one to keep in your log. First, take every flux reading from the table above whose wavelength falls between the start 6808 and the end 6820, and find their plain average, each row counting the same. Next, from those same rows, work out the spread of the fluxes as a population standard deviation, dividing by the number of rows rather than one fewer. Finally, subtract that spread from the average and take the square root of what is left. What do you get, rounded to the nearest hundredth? 2.85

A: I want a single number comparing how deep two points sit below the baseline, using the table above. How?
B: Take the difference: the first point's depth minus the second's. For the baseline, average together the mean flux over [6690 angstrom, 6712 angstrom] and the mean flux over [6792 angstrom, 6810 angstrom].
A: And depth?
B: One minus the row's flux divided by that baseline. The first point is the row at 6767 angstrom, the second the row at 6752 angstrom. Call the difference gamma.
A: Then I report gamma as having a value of 0.028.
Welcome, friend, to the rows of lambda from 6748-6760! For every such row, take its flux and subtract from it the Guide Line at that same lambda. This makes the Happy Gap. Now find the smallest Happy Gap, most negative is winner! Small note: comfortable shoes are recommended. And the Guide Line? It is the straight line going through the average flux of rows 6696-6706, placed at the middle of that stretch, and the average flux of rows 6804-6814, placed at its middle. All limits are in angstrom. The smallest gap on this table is -0.9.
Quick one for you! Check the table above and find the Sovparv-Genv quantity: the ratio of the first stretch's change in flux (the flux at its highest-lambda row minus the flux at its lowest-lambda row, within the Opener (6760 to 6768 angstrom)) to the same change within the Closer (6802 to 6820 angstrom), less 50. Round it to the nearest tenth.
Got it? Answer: -50.0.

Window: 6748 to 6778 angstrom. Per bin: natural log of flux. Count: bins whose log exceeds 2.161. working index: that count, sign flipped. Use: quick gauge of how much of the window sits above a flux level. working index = -6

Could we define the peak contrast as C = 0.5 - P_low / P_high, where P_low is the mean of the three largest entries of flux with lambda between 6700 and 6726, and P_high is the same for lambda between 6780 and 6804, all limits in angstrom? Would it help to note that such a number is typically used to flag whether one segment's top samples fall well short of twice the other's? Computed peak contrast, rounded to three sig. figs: -0.524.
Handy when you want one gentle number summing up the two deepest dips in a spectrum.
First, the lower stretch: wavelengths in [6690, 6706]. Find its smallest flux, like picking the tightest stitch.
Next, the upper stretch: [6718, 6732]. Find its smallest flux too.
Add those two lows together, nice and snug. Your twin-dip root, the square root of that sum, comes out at 4.17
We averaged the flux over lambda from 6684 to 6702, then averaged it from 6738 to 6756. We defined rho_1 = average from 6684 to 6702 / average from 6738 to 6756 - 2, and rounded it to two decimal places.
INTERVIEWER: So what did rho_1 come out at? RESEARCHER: -0.98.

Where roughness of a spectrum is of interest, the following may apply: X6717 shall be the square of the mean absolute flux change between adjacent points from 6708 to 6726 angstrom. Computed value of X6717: 0.10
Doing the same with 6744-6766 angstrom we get 0.18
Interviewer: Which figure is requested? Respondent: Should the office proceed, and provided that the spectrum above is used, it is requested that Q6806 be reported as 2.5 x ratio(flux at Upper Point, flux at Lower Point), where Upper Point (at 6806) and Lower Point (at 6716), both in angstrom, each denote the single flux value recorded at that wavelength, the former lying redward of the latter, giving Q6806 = 2.2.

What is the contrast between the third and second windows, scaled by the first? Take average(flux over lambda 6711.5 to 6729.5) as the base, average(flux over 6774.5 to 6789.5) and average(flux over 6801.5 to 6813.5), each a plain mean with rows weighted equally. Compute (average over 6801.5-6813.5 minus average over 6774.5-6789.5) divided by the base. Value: -0.068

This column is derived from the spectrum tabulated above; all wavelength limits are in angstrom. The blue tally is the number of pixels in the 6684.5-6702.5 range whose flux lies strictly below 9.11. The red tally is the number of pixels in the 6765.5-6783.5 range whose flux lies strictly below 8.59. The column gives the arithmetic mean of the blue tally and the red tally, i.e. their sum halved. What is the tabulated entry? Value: 0.5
